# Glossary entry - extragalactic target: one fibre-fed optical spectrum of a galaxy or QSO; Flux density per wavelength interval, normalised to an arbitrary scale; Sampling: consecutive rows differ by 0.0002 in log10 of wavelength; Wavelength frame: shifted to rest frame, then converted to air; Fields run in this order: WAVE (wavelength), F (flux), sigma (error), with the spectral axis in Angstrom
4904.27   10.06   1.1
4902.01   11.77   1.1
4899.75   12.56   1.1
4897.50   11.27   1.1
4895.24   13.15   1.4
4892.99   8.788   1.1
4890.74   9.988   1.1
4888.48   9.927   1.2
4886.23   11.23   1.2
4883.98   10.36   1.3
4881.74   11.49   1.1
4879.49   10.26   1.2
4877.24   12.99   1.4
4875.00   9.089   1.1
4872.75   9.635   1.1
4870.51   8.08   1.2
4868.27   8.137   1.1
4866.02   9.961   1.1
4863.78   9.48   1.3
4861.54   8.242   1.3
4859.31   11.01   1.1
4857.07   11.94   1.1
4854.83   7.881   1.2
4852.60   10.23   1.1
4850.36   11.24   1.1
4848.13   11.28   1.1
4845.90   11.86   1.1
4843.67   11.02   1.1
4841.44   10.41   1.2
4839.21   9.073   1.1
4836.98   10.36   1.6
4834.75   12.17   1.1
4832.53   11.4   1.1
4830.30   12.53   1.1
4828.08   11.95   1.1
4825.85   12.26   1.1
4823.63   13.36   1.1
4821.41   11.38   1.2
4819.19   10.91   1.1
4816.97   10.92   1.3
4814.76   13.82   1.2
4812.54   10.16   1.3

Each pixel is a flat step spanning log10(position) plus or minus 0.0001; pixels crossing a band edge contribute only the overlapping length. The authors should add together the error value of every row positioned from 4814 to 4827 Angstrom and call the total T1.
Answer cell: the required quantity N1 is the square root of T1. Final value 2.65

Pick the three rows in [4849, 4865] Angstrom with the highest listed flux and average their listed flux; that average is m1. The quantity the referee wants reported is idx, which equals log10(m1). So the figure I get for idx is 1.06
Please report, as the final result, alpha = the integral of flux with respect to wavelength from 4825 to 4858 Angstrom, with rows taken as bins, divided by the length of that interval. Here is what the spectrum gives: 11.0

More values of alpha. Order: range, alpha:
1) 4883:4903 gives 11.0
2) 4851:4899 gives 10.2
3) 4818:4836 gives 12.0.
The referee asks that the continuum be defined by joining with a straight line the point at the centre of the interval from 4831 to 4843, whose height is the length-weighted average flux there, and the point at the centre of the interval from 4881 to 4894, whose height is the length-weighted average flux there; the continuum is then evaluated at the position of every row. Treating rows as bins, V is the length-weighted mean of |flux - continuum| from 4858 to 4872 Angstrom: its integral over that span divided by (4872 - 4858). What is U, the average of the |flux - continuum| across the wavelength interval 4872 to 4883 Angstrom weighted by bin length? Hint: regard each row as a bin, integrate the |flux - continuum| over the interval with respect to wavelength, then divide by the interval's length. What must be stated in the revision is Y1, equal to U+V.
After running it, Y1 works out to 2.66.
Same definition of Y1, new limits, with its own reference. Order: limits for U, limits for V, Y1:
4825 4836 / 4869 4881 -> 2.68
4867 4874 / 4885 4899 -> 2.98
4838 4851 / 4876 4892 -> 1.58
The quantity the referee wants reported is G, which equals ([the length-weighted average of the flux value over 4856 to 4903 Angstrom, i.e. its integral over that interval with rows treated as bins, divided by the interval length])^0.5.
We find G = 3.23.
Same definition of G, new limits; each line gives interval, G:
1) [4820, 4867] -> 3.30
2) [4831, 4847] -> 3.31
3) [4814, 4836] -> 3.47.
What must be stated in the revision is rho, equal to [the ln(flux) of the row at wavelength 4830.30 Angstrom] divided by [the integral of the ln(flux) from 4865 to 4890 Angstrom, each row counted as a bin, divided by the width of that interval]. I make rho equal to 1.10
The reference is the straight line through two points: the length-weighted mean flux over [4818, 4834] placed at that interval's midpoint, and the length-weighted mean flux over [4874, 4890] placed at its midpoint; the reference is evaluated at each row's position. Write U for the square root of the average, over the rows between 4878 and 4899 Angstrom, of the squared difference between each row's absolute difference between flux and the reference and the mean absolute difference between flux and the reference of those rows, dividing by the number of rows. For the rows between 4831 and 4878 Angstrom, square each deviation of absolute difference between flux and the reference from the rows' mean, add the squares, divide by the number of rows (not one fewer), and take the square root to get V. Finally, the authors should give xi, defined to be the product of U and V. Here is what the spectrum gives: 0.73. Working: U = 0.7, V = 1.03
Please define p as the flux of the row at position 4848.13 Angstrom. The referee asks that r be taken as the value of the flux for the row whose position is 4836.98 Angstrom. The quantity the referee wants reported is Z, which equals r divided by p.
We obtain 0.92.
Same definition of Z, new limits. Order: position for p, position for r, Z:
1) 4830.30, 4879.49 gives 0.82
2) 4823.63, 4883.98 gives 0.78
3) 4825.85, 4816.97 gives 0.89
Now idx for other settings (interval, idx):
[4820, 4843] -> 1.10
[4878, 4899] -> 1.08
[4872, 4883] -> 1.06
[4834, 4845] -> 1.05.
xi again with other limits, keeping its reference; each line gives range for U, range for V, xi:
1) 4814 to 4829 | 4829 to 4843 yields 0.42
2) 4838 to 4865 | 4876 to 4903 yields 0.84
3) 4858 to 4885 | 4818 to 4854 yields 0.62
